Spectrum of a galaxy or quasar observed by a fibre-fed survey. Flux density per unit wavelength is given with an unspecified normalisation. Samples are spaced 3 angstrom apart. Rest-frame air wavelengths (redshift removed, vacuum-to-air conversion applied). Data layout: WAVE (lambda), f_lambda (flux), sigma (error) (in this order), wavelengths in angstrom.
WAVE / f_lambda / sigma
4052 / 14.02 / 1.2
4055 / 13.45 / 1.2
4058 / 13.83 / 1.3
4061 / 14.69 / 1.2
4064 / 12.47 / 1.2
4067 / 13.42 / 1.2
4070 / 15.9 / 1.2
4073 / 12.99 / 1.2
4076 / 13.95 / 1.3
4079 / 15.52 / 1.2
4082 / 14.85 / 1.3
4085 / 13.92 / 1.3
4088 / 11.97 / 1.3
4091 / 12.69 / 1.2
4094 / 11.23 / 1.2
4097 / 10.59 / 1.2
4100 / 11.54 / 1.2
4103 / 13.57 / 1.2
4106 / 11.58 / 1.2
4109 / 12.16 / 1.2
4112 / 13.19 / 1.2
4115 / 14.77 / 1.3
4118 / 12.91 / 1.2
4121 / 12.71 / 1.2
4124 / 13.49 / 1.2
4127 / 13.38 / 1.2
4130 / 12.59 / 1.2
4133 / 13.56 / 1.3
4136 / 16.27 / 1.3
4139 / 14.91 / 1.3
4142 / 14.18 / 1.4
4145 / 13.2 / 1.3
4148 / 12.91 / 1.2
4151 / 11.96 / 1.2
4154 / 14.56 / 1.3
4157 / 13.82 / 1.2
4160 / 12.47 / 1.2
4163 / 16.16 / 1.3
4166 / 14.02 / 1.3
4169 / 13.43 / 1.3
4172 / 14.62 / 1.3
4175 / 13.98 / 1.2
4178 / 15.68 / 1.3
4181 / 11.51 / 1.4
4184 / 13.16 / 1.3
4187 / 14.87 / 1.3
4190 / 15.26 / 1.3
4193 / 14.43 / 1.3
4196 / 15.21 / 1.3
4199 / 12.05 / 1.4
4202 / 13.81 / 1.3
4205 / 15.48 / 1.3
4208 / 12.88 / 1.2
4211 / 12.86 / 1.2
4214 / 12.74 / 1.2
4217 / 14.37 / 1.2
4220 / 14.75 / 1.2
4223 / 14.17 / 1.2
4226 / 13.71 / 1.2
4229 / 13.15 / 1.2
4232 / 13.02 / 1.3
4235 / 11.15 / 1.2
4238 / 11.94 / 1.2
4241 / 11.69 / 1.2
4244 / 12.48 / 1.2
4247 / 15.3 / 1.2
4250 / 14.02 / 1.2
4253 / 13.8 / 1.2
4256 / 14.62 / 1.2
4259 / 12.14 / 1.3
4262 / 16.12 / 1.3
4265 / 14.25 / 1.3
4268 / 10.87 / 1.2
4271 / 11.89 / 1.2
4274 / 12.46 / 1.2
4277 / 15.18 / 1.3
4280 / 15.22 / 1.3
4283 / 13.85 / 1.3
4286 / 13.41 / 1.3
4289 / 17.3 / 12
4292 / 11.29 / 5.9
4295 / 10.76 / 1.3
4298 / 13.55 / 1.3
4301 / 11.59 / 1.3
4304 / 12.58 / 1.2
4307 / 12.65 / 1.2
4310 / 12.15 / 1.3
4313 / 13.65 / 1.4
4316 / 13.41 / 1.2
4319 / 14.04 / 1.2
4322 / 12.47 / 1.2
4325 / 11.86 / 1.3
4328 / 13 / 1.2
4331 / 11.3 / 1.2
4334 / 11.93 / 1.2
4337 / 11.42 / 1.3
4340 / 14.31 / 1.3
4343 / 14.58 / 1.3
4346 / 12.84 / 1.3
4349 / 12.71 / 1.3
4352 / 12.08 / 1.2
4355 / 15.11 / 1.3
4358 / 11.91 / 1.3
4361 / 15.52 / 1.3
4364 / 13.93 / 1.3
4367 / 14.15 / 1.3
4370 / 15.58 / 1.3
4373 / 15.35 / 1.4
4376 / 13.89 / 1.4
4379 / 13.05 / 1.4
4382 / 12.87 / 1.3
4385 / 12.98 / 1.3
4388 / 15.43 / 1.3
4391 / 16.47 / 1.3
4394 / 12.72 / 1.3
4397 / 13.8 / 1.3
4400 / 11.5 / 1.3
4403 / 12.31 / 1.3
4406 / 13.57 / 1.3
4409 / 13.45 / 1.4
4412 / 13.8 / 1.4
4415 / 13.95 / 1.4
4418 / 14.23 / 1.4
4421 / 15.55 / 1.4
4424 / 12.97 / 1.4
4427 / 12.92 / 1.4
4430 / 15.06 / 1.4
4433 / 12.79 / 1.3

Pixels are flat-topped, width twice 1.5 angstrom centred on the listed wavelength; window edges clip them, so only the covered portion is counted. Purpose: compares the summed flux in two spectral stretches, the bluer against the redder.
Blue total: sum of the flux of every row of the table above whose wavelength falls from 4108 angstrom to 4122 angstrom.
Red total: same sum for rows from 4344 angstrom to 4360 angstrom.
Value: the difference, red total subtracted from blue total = 1.1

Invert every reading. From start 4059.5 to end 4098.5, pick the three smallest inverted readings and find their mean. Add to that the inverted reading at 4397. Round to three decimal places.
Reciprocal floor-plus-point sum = 0.137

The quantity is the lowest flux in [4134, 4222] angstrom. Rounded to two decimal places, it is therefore 11.51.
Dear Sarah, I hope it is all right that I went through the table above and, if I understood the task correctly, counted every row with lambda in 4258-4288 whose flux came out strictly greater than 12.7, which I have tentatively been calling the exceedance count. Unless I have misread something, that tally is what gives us 6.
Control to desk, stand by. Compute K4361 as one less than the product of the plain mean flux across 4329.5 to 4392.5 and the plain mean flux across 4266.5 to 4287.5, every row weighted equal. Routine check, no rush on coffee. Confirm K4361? 181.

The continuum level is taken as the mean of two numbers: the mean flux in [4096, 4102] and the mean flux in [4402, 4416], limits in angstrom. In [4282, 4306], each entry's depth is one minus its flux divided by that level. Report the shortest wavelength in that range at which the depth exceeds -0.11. 4286 angstrom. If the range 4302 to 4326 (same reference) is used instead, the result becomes 4304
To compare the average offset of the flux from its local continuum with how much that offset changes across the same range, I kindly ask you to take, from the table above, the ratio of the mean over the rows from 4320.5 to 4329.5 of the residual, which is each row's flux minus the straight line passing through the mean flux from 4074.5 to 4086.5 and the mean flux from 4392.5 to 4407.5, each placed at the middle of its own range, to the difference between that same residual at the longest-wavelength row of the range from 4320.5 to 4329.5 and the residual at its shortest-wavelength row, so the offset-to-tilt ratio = -1.3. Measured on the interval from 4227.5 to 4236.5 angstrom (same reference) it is 0.6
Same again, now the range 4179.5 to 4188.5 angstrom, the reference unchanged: -0.2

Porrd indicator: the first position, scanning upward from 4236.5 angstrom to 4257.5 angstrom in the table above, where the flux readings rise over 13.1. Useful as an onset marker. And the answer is 4247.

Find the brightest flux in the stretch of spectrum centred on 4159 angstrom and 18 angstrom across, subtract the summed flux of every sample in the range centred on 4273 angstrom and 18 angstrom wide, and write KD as -64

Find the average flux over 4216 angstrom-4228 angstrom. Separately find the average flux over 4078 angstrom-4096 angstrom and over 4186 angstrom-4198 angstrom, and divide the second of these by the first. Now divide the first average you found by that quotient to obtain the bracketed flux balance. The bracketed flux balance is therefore 12.7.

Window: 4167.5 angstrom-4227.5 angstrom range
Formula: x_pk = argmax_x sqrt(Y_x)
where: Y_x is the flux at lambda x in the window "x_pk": 4178 angstrom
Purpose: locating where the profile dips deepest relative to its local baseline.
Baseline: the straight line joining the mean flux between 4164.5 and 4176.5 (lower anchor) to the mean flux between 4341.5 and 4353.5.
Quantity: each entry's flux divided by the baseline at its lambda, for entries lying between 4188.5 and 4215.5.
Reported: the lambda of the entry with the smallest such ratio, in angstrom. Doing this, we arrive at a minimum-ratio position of 4199 angstrom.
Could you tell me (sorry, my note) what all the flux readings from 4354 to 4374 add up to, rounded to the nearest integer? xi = 102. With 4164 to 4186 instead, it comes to 96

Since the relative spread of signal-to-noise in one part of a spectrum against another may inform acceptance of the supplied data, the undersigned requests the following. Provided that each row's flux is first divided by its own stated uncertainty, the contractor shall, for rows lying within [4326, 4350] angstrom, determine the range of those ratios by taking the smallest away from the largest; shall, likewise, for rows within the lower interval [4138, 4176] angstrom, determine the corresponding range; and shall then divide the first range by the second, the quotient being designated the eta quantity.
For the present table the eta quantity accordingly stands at 1.0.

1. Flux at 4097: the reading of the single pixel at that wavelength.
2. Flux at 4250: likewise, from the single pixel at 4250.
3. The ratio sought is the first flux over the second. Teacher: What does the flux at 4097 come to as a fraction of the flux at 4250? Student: 0.76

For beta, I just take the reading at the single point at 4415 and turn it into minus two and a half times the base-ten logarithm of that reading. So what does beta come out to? -2.86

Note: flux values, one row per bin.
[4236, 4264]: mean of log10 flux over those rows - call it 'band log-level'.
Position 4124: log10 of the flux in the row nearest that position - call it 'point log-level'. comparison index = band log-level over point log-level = 1.00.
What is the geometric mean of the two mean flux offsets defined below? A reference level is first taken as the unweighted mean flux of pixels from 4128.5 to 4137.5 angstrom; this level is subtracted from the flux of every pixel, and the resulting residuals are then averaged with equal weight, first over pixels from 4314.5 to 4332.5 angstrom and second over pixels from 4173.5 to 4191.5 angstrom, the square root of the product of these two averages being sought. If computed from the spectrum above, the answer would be 0.30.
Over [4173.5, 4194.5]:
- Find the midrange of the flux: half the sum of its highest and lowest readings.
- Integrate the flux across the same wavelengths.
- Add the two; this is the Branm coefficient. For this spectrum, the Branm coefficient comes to 310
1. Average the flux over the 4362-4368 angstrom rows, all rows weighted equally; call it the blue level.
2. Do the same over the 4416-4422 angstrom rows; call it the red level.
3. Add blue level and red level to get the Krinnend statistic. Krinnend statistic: 28.9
